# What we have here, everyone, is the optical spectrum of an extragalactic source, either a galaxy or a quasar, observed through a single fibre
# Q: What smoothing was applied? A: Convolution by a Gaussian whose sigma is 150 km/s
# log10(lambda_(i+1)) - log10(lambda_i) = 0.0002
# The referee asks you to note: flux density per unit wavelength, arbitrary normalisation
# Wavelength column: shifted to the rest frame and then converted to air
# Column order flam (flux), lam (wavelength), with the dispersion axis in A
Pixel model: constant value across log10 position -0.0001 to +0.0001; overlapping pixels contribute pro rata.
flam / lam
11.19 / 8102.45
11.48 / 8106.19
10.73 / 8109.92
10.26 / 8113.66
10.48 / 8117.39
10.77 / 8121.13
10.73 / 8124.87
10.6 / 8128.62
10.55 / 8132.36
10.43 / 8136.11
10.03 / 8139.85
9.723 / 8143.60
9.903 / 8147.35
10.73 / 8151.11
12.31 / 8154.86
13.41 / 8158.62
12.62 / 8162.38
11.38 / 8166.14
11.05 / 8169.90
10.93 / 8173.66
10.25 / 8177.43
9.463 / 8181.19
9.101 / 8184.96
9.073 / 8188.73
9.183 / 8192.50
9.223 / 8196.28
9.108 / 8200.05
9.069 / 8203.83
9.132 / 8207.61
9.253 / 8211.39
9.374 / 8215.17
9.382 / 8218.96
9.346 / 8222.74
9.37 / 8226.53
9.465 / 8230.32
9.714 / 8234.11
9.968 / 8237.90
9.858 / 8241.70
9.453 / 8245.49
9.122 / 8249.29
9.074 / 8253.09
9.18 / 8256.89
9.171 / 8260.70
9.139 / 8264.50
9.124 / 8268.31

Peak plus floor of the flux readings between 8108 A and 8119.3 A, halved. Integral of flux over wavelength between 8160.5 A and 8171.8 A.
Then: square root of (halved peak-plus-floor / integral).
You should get 0.282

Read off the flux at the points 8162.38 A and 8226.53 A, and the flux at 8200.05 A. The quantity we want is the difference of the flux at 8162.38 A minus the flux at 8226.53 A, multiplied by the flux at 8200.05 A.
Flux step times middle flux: 30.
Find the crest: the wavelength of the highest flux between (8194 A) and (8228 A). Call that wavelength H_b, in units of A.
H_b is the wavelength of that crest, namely 8218.96 A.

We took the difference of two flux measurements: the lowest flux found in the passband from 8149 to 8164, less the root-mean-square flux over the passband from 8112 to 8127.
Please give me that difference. 0.17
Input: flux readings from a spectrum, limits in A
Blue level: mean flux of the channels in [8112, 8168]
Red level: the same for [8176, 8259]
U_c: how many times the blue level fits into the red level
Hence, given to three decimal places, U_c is 0.857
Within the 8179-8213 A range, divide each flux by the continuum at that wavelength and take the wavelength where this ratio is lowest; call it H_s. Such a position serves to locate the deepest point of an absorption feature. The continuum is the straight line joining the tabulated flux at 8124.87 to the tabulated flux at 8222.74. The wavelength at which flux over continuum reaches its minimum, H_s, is 8184.96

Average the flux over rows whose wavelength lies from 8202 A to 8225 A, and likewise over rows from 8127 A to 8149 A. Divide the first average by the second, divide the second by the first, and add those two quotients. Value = 2.01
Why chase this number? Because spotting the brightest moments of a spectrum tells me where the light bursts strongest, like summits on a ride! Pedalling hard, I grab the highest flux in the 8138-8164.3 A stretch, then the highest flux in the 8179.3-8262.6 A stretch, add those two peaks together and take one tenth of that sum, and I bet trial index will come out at 2.34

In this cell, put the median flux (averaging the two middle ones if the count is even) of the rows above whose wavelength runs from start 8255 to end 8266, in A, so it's 9.2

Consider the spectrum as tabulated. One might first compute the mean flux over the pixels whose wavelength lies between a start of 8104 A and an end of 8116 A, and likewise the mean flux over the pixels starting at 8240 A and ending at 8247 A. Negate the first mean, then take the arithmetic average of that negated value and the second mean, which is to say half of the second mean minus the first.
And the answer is -0.6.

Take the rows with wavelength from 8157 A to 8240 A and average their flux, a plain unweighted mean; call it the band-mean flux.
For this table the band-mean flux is 9.9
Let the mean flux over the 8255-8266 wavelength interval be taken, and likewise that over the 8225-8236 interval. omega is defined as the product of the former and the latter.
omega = 87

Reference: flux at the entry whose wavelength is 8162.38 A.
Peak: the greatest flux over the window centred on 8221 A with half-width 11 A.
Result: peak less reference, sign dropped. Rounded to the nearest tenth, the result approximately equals 3.2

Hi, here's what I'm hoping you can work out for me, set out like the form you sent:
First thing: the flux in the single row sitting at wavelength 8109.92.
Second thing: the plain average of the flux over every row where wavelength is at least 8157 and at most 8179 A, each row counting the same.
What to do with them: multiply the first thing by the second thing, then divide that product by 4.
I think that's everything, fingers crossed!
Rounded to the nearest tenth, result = 31.1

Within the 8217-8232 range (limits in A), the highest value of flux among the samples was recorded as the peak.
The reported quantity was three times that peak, 28.4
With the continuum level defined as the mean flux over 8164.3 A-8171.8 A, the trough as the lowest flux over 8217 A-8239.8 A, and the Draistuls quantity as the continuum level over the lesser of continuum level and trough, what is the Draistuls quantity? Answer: 1.20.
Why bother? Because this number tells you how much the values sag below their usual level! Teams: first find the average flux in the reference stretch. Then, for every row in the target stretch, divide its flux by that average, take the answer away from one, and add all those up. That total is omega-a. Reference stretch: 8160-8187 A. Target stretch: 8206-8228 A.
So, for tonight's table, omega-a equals 0.8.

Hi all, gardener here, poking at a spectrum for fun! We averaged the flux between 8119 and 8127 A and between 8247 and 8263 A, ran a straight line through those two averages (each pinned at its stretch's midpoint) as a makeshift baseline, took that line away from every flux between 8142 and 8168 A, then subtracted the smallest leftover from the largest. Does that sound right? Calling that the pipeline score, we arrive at 3.9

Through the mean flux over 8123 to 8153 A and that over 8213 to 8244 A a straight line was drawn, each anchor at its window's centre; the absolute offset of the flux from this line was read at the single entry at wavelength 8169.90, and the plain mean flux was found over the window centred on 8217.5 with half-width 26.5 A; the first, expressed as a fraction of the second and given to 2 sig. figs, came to 0.11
